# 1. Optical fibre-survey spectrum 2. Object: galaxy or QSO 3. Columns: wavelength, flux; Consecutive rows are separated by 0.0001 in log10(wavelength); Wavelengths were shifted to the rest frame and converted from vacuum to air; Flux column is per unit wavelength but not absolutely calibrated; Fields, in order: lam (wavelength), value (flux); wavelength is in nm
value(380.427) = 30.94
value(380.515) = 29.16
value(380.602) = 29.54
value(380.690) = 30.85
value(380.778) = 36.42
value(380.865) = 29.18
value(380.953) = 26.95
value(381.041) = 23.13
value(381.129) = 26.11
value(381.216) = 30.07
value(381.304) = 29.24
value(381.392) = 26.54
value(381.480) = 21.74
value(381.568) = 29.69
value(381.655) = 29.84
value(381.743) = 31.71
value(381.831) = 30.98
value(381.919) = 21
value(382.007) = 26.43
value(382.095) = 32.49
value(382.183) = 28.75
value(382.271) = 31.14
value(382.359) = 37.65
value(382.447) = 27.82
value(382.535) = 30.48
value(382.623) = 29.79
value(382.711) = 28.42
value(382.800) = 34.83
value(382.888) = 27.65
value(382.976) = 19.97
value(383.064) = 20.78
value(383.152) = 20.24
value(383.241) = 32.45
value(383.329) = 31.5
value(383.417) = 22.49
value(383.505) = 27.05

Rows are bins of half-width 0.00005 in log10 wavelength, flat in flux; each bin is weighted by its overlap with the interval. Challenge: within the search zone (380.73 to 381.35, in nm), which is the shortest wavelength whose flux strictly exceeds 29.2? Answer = 380.778 nm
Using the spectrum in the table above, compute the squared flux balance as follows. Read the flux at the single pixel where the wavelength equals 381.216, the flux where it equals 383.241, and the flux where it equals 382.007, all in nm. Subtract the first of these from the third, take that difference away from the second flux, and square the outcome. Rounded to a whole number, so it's 1302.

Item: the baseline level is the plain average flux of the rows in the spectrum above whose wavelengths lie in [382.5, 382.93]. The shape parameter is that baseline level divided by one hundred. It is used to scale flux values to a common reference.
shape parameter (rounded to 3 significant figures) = 0.302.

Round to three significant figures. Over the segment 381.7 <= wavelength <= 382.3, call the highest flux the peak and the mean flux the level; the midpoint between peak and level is 30.7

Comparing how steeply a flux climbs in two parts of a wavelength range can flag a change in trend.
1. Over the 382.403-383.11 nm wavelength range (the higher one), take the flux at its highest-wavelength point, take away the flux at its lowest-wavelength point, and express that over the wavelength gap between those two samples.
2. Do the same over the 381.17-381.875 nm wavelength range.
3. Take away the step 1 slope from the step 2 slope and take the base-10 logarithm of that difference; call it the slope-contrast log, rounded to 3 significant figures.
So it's 1.11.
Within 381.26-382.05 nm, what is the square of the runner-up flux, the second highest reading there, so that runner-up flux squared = 960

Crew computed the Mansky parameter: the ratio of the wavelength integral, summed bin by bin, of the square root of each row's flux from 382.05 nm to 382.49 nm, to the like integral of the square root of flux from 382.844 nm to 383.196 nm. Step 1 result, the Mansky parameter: 1.5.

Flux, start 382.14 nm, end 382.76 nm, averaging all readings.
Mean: 30.6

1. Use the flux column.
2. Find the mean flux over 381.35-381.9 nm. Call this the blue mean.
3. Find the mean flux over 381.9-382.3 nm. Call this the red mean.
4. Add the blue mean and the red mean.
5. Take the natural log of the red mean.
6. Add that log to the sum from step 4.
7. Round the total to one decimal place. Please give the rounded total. 59.7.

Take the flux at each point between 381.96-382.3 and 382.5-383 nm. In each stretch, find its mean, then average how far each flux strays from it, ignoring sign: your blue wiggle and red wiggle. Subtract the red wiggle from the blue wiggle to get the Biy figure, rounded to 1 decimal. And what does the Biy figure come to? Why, -1.1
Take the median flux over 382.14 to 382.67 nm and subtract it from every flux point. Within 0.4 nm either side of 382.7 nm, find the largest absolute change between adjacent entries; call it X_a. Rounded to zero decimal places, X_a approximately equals 10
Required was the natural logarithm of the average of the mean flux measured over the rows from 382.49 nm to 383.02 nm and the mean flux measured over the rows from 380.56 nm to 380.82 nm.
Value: 3.41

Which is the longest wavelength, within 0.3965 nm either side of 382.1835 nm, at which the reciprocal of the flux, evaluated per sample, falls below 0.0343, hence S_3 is 382.535 nm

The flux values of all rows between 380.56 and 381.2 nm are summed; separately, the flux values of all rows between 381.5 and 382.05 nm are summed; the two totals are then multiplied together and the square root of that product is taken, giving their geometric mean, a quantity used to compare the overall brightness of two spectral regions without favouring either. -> 185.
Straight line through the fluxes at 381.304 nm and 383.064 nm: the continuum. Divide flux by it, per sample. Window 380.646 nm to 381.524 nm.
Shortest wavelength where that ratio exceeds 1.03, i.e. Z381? 380.778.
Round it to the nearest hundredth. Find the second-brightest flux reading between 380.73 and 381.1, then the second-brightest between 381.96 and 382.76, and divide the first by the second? 0.90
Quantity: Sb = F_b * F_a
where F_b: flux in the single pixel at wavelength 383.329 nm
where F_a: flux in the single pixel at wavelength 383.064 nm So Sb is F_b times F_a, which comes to 655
